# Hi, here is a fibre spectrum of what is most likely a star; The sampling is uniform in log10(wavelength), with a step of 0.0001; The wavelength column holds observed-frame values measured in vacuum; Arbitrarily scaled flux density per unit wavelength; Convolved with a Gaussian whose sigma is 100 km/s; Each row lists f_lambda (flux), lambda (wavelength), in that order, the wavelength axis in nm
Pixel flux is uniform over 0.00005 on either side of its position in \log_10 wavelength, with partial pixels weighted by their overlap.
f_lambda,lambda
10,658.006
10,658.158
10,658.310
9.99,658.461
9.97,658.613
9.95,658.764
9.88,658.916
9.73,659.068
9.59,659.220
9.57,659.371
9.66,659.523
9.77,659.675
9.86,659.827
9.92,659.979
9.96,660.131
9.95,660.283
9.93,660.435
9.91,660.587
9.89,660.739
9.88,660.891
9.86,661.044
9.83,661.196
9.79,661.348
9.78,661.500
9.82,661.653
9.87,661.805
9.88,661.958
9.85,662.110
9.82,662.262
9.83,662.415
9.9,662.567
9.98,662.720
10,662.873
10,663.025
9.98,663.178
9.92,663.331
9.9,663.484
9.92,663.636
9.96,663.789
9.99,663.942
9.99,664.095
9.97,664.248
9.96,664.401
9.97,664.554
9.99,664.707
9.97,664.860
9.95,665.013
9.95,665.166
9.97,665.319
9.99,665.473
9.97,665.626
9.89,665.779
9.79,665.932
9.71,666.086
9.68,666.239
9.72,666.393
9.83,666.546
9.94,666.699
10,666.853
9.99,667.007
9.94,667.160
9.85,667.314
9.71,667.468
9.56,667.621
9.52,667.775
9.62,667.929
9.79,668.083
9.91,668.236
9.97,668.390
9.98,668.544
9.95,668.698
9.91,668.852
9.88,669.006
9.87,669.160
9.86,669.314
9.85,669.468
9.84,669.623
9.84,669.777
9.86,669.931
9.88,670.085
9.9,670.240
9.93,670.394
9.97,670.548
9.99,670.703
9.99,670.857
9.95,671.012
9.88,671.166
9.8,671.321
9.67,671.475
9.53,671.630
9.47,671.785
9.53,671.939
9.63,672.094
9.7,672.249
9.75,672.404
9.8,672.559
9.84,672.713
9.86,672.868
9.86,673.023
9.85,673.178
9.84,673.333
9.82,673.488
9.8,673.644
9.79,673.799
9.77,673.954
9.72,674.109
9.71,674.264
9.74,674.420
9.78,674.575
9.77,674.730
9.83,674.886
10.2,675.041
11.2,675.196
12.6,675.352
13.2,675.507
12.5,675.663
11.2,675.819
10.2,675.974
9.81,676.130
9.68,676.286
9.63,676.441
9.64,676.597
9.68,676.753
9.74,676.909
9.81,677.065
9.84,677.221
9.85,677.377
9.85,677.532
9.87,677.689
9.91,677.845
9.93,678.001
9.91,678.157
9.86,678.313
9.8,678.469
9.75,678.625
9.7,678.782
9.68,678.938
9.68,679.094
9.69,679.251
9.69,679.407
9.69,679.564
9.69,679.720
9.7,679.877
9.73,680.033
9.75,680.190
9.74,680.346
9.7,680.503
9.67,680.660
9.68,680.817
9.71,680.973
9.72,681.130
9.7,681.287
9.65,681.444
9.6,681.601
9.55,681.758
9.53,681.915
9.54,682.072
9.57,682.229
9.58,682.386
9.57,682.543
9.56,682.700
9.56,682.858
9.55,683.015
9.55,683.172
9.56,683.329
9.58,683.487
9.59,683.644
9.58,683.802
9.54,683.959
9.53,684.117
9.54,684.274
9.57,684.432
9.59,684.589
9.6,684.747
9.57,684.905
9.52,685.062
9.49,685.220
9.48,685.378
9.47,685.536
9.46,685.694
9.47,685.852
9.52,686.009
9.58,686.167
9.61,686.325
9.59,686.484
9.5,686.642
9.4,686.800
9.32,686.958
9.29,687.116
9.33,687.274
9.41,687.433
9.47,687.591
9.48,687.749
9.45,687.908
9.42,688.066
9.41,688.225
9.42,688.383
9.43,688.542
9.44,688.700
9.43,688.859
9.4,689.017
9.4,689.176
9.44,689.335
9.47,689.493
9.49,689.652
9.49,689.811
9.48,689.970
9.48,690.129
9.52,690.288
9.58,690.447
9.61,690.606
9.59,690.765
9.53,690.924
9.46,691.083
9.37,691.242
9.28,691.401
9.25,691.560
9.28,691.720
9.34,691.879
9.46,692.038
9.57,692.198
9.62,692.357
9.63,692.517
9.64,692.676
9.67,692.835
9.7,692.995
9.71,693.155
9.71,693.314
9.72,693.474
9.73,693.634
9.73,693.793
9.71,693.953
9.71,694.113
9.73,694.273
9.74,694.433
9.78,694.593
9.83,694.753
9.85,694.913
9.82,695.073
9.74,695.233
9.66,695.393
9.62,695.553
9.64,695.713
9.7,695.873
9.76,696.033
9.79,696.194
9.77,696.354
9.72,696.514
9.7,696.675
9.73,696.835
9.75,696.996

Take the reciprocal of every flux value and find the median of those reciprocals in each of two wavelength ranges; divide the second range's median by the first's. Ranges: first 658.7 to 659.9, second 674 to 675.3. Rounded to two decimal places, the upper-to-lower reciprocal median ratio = 1.00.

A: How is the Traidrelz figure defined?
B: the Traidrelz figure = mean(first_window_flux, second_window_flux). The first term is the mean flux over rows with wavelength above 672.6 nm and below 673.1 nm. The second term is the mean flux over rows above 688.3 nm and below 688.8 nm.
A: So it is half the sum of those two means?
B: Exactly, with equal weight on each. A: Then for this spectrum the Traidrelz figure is 9.6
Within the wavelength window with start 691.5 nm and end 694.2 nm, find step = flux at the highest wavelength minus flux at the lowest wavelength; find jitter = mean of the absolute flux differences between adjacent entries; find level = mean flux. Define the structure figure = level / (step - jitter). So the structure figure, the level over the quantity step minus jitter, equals 22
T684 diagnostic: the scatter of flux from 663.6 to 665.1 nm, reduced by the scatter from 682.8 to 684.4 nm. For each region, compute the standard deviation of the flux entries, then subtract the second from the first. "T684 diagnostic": 0.00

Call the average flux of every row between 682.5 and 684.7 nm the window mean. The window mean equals 9.6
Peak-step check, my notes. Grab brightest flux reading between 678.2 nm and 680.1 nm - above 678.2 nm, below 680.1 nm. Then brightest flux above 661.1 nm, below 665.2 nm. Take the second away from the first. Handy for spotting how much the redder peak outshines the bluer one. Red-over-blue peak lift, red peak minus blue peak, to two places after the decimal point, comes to -0.14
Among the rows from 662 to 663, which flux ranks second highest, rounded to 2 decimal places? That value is 9.98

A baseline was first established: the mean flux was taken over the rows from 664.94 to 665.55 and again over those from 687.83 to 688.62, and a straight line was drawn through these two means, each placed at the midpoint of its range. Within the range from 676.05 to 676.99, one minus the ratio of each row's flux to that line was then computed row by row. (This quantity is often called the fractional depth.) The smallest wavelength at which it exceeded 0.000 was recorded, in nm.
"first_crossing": 676.286 nm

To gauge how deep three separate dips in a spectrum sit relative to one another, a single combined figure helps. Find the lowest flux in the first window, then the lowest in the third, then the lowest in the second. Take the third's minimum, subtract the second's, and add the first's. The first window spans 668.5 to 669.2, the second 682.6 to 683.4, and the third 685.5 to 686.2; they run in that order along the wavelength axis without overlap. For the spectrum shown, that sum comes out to 9.8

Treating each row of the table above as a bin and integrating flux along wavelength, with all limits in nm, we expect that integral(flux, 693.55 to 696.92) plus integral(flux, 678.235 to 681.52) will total 64.7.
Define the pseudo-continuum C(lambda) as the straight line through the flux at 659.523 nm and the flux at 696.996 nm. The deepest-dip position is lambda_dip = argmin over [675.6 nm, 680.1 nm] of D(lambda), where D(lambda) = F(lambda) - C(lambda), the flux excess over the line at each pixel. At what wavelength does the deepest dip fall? 676.441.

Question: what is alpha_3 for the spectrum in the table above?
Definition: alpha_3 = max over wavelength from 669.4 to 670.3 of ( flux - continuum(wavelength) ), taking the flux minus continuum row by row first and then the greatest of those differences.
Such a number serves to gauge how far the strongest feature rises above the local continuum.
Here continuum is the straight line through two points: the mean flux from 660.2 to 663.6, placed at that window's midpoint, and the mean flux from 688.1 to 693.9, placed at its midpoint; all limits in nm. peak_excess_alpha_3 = 0.12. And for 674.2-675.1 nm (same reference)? 0.48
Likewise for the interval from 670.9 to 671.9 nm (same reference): 0.18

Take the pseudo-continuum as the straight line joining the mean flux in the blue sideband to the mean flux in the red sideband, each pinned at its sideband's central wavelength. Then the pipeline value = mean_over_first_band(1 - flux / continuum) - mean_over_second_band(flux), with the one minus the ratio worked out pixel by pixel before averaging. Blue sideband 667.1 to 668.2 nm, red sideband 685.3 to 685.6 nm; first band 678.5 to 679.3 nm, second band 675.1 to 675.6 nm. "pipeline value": -12.3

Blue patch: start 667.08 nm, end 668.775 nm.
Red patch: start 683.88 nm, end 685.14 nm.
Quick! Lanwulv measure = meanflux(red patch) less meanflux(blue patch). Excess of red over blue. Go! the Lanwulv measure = -0.24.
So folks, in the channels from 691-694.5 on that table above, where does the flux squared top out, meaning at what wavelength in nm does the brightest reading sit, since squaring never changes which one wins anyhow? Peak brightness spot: 694.433 nm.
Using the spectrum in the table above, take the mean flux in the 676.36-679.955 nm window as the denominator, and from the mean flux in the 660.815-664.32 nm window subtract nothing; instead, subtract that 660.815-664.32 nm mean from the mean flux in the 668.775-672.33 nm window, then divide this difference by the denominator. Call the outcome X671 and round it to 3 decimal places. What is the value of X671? -0.009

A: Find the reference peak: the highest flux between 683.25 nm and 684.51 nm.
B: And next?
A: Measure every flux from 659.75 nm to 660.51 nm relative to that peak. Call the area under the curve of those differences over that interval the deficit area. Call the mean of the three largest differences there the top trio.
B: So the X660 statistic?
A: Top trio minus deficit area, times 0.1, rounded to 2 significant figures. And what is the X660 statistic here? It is 0.010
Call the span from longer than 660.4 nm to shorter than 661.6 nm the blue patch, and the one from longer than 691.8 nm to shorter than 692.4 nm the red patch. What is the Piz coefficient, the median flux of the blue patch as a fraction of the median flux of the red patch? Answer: 1.04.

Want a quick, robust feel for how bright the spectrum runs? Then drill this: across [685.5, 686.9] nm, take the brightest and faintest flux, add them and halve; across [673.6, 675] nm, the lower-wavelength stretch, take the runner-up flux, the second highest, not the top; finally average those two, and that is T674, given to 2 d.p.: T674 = 9.65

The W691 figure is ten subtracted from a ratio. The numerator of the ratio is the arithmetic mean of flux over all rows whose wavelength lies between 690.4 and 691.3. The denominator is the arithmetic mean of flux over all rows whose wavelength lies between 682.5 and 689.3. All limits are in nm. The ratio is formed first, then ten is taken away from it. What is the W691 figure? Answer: -9.00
